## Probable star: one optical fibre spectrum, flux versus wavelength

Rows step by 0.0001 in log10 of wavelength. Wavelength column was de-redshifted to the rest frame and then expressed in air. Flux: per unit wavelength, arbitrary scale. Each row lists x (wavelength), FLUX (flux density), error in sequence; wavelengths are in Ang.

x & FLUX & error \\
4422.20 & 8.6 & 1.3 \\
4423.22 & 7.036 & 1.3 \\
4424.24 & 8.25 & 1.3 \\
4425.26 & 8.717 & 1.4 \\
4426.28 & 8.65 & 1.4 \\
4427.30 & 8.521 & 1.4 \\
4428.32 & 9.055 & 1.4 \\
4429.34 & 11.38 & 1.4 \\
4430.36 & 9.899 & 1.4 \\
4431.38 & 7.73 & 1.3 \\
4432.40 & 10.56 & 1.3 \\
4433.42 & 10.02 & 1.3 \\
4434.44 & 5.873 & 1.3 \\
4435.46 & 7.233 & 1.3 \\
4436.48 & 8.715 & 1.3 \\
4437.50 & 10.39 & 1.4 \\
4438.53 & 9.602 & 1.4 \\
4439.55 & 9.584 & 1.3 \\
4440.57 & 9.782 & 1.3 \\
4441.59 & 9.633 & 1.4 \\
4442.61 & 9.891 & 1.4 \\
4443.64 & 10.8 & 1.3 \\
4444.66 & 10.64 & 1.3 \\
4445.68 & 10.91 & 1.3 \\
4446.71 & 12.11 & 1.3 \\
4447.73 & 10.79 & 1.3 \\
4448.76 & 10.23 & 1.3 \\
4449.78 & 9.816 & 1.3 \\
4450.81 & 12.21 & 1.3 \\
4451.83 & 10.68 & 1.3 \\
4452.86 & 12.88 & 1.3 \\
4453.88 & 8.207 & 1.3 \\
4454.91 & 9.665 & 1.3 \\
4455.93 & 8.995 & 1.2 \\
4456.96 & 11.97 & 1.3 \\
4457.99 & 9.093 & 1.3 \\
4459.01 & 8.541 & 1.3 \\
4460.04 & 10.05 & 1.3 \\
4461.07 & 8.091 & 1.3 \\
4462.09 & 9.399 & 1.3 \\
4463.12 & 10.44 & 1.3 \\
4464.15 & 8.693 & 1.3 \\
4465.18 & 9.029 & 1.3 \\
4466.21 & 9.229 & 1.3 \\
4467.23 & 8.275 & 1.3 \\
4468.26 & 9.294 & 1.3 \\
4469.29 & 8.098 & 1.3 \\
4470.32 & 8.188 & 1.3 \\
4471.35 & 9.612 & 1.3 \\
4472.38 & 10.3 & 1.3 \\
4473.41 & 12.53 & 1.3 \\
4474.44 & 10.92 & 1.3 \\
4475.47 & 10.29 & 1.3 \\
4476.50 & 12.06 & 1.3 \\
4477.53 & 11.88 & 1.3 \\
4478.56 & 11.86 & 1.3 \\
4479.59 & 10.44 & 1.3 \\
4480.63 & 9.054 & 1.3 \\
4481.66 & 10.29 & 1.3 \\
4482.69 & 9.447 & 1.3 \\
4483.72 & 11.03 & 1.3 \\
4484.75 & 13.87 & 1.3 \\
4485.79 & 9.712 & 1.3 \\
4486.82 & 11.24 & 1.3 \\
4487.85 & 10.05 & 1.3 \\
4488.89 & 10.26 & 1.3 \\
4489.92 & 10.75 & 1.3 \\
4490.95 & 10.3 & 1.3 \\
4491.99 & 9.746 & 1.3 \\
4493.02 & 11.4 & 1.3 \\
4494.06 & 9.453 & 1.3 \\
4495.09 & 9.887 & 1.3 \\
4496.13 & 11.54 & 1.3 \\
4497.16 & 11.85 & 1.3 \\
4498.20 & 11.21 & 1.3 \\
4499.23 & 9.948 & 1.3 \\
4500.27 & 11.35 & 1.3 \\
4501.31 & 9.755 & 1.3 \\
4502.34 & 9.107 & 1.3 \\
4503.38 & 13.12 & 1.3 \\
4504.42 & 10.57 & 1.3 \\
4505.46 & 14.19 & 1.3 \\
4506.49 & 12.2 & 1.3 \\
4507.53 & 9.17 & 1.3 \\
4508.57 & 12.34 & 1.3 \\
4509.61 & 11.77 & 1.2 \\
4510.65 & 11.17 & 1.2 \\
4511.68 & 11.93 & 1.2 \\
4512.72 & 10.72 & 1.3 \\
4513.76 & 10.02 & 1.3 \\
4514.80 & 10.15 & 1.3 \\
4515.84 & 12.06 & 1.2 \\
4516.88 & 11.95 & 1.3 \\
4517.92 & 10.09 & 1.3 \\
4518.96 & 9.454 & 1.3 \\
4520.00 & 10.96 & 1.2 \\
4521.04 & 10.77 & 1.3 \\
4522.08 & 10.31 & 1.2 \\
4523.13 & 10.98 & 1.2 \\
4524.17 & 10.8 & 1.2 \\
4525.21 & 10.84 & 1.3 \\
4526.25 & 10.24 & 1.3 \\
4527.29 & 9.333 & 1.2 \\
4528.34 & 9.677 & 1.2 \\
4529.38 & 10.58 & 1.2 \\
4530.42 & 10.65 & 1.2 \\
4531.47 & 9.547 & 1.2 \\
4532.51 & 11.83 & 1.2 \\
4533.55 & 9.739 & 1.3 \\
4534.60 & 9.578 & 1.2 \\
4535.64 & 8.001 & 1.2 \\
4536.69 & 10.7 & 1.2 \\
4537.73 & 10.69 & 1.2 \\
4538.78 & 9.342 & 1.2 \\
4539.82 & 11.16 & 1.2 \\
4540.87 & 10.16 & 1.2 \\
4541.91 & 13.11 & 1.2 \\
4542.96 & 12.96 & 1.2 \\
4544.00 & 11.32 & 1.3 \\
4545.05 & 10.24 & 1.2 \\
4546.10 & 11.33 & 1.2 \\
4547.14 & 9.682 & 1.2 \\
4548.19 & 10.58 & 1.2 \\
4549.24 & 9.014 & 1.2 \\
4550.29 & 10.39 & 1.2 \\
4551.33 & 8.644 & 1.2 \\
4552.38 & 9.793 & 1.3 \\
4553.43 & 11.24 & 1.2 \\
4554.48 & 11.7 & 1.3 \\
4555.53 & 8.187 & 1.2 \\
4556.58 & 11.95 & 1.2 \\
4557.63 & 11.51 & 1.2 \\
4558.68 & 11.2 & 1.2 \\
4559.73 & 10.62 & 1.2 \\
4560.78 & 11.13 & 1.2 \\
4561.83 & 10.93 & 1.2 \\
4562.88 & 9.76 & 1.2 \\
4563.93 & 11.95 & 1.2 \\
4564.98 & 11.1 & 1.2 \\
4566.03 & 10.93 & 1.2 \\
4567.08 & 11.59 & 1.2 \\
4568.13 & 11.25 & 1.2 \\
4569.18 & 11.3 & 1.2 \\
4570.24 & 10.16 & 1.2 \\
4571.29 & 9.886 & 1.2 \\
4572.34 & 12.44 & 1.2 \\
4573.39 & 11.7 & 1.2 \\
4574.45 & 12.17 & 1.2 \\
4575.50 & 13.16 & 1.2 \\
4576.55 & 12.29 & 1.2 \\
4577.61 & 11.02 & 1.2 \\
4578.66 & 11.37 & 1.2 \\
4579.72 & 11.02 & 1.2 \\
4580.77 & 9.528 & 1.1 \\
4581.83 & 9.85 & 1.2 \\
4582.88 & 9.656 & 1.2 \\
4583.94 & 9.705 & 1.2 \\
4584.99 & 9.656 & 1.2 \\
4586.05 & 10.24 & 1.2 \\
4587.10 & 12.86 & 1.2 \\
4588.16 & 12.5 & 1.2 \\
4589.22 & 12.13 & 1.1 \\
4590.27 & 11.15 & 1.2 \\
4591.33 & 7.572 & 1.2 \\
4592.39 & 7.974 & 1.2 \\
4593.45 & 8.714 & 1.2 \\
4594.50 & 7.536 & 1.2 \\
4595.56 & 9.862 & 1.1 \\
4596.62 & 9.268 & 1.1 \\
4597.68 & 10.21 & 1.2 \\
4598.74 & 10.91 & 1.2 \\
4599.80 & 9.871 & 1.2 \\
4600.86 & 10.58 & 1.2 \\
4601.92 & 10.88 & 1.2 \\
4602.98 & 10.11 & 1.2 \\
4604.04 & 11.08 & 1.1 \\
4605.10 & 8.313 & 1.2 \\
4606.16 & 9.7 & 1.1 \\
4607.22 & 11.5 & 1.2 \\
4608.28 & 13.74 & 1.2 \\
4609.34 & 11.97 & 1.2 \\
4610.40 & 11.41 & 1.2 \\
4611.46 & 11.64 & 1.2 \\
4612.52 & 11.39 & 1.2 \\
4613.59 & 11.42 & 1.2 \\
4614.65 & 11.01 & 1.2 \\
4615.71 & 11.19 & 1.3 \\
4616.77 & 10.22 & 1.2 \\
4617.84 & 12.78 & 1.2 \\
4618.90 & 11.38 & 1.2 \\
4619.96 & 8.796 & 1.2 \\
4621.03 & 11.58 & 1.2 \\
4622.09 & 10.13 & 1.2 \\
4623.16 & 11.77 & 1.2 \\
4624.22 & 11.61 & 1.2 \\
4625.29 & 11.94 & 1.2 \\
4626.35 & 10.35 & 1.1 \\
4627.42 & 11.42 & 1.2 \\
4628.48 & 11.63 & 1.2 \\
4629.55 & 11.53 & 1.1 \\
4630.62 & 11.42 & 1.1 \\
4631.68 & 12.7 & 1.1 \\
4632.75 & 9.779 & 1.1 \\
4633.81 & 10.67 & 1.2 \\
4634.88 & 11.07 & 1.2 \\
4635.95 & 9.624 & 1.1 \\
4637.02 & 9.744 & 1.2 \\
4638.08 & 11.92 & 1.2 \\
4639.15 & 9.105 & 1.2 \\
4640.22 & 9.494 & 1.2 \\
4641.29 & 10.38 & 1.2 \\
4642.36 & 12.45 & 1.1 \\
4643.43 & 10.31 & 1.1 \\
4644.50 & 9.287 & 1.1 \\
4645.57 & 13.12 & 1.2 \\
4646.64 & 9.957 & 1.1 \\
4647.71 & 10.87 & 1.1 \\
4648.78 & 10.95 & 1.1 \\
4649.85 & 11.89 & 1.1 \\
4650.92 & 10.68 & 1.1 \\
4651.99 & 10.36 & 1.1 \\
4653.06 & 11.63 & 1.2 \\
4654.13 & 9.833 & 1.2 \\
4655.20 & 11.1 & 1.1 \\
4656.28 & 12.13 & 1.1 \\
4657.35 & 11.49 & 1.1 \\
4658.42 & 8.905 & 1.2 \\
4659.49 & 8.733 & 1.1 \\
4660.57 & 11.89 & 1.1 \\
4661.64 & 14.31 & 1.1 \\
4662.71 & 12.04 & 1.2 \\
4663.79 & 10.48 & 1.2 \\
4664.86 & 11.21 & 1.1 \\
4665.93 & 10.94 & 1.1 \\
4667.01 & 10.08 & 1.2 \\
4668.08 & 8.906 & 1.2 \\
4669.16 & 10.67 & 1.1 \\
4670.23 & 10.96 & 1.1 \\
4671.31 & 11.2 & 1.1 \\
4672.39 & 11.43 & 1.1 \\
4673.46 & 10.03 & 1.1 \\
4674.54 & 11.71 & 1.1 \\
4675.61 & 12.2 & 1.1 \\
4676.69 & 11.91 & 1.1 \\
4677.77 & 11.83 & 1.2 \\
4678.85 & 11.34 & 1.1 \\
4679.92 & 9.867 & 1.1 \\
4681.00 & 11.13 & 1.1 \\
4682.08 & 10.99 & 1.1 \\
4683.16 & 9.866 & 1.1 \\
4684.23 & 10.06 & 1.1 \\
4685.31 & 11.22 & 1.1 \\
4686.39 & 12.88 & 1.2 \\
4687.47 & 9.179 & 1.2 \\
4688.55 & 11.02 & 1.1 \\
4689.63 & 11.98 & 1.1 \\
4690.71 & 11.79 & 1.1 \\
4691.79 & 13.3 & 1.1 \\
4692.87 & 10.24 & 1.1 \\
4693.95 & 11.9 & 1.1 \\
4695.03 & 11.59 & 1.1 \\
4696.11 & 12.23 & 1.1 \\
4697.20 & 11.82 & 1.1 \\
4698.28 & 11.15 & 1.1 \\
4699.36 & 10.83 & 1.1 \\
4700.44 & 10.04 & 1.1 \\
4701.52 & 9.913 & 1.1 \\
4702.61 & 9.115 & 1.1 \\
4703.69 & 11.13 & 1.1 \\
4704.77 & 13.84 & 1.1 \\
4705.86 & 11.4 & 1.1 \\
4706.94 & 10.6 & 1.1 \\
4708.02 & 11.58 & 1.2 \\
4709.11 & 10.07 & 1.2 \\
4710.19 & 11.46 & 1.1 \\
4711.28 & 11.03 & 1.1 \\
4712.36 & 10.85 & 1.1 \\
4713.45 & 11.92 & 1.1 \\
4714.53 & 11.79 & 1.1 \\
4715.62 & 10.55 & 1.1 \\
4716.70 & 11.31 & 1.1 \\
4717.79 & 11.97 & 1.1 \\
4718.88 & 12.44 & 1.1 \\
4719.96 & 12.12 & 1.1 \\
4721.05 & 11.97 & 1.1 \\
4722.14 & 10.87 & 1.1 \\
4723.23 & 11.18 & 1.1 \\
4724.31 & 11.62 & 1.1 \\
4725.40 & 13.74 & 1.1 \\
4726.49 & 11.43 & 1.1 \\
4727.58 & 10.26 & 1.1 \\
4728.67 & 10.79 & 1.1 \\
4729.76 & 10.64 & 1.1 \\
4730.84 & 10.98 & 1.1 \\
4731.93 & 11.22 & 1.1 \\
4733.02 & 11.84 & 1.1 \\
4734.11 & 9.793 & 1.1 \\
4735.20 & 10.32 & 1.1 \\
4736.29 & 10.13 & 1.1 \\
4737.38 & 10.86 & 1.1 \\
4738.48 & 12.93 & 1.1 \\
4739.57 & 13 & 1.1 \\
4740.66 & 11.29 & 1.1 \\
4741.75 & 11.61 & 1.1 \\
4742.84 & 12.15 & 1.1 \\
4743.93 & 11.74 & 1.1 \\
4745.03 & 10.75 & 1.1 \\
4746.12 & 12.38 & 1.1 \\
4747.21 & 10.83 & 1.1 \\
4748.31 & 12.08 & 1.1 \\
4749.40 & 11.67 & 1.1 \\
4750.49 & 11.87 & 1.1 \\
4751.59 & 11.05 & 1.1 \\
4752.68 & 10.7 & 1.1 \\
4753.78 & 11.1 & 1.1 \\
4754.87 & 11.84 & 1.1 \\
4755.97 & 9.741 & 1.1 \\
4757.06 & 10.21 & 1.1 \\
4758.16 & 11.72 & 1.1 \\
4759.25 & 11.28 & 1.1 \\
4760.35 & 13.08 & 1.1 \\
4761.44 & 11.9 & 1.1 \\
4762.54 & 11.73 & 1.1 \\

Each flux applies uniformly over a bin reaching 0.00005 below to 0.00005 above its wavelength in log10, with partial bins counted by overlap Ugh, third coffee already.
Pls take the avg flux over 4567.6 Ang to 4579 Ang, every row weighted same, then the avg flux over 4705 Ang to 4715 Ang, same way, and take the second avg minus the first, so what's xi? -0.3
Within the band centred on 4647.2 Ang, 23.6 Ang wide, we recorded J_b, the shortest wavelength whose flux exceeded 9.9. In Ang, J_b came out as 4638.08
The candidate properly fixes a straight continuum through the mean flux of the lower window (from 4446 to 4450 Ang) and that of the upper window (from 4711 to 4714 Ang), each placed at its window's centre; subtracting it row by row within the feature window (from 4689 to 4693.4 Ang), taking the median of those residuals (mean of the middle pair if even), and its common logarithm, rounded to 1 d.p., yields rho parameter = -0.2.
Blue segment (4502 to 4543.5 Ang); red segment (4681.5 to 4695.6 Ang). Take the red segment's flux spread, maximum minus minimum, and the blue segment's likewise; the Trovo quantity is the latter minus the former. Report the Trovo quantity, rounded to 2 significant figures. 2.1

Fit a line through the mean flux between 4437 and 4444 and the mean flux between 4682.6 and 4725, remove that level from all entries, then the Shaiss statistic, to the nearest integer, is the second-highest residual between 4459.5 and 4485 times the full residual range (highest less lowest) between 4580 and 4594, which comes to 13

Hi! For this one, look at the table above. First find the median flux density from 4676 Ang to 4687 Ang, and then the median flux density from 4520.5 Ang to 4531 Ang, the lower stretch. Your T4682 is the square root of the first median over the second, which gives 1.03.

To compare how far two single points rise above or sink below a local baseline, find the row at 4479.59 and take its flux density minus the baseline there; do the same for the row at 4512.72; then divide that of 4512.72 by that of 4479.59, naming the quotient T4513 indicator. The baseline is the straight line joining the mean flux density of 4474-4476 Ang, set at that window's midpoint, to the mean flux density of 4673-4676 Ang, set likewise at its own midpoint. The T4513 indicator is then 0.1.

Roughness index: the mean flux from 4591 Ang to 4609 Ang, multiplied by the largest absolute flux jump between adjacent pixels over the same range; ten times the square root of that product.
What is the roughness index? 52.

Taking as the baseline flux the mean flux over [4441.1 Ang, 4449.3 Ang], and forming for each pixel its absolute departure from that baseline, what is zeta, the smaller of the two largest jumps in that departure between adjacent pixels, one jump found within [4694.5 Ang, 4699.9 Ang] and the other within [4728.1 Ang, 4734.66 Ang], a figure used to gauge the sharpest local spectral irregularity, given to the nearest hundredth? 0.62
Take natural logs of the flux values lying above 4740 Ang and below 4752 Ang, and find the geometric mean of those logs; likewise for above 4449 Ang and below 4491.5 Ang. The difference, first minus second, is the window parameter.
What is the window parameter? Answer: 0.14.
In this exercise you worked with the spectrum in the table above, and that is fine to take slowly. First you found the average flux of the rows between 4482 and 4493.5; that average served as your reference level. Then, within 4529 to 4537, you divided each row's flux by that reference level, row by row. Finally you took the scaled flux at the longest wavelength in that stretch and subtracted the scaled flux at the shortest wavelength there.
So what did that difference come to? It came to 0.01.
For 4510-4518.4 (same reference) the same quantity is -0.10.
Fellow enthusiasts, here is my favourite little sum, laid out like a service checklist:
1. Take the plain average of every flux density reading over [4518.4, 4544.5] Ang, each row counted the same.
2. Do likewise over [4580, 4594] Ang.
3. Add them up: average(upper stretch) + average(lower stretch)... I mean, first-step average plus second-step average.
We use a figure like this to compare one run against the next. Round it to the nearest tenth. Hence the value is 20.6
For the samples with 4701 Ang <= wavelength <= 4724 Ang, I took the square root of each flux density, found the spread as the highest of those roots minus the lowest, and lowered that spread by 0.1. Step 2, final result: 0.60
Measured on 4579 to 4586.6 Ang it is 0.13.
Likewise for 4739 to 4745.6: 0.23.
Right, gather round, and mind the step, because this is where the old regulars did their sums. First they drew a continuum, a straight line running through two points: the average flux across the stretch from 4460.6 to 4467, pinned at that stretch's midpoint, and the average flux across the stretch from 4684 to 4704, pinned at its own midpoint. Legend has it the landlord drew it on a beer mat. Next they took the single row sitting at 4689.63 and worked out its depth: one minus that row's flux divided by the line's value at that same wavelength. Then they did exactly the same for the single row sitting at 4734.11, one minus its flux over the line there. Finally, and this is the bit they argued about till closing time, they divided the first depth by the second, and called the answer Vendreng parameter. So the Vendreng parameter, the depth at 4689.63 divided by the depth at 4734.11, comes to -0.5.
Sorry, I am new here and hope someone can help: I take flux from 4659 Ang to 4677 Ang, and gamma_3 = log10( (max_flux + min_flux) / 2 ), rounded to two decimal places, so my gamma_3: 1.06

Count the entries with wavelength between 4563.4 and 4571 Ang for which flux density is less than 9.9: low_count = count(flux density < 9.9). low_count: 0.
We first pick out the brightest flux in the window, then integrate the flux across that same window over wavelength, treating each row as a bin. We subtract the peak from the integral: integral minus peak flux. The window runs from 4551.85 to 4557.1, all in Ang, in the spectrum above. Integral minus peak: 43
